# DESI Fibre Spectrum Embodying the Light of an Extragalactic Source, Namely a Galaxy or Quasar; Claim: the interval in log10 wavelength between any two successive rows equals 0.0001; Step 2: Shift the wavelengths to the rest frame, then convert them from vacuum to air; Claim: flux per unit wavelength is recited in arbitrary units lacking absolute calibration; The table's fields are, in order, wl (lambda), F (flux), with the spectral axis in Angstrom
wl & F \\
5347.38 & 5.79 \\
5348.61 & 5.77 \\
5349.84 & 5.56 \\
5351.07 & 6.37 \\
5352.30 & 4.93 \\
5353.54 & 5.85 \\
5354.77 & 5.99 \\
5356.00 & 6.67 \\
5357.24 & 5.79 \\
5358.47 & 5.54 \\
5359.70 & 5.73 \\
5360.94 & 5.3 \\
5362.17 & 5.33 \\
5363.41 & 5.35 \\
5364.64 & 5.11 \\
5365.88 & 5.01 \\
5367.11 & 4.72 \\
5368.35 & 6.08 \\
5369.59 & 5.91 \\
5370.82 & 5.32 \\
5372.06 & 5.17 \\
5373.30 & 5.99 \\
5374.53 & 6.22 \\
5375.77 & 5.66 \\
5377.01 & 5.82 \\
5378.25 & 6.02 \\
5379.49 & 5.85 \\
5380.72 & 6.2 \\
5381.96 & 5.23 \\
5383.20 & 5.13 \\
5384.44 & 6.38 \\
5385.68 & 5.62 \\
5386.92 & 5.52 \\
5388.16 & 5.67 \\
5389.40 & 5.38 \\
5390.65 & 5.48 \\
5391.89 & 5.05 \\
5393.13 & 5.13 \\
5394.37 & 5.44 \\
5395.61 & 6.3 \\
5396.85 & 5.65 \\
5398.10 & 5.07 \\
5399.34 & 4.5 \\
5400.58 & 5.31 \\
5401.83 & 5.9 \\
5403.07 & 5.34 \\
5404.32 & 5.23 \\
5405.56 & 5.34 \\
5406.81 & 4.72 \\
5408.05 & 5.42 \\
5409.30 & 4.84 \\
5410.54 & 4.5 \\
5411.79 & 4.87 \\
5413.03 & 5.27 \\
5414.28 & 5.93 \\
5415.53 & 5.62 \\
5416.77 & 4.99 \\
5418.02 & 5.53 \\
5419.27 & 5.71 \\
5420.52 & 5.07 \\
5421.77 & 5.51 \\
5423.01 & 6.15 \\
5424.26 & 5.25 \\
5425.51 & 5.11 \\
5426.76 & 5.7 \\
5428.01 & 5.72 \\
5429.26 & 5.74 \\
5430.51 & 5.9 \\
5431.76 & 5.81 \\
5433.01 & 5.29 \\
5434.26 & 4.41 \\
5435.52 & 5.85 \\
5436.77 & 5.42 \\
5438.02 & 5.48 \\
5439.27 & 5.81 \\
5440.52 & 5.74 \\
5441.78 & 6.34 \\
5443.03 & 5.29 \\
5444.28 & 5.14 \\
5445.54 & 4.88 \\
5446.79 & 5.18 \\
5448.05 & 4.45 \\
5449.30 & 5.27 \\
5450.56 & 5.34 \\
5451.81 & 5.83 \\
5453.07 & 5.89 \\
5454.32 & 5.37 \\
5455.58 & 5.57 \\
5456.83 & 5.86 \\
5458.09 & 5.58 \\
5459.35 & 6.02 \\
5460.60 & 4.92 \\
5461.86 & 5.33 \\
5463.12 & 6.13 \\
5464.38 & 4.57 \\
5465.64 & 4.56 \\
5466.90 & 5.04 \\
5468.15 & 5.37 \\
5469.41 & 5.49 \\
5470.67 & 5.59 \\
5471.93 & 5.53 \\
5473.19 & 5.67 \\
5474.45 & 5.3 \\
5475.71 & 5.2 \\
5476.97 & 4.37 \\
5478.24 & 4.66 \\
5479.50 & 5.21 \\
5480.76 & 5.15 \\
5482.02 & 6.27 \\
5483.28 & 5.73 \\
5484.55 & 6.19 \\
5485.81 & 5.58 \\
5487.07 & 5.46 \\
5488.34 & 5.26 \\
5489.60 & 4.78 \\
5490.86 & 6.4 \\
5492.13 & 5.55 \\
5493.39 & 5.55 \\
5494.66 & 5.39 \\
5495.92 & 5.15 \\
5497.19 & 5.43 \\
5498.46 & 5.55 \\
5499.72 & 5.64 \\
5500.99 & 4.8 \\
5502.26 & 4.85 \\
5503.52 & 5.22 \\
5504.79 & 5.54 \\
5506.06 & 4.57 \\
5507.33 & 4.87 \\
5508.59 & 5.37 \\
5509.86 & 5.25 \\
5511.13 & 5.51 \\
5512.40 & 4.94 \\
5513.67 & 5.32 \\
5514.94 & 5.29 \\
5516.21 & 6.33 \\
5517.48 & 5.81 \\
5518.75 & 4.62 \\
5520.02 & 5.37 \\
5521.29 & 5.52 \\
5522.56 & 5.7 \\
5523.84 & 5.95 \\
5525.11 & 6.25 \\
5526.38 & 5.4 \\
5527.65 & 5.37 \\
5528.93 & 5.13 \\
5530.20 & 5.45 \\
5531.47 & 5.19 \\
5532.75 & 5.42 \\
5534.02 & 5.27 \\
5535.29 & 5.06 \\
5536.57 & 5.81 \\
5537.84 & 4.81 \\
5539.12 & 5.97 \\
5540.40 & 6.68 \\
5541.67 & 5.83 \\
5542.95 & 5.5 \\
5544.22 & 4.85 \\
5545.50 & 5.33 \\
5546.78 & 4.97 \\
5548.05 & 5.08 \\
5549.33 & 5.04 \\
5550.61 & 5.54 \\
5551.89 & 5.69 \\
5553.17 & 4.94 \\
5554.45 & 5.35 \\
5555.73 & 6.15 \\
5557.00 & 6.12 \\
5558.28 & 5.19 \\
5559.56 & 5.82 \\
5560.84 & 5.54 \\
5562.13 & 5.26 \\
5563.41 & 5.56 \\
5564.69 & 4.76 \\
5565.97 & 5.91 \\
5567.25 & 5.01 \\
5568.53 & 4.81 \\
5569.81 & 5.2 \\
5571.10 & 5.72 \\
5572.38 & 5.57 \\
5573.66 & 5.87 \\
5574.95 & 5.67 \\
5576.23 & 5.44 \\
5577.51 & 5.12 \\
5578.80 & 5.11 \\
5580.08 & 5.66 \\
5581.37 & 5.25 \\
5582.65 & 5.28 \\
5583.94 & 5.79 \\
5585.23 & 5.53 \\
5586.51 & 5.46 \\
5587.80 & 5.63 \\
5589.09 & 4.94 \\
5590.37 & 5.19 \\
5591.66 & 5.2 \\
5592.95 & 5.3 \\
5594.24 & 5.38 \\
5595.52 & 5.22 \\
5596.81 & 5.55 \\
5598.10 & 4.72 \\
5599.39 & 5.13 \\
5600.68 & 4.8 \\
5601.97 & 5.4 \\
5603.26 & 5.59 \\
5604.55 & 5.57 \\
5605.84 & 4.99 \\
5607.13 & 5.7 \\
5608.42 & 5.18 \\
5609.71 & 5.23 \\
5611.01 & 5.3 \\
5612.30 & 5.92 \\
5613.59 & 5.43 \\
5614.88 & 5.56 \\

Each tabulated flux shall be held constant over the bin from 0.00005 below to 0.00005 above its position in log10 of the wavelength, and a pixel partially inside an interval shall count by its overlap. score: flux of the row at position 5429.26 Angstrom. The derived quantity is 5.74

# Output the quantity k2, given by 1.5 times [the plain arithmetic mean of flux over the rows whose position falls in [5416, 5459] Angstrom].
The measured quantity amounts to 8.21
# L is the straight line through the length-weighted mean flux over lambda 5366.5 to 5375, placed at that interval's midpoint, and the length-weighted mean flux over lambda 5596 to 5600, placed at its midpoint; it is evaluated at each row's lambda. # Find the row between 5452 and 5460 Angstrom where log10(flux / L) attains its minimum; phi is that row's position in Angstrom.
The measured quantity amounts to 5454.32 Angstrom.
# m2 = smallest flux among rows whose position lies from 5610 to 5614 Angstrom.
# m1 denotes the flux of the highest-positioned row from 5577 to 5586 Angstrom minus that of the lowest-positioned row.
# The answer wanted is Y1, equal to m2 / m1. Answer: 13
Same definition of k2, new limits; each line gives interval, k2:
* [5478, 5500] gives 8.25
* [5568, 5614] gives 8.04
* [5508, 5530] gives 8.22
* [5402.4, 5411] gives 7.58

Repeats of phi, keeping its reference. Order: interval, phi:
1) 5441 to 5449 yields 5448.05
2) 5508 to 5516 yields 5512.40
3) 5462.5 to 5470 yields 5465.64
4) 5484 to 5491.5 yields 5489.60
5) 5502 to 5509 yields 5506.06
